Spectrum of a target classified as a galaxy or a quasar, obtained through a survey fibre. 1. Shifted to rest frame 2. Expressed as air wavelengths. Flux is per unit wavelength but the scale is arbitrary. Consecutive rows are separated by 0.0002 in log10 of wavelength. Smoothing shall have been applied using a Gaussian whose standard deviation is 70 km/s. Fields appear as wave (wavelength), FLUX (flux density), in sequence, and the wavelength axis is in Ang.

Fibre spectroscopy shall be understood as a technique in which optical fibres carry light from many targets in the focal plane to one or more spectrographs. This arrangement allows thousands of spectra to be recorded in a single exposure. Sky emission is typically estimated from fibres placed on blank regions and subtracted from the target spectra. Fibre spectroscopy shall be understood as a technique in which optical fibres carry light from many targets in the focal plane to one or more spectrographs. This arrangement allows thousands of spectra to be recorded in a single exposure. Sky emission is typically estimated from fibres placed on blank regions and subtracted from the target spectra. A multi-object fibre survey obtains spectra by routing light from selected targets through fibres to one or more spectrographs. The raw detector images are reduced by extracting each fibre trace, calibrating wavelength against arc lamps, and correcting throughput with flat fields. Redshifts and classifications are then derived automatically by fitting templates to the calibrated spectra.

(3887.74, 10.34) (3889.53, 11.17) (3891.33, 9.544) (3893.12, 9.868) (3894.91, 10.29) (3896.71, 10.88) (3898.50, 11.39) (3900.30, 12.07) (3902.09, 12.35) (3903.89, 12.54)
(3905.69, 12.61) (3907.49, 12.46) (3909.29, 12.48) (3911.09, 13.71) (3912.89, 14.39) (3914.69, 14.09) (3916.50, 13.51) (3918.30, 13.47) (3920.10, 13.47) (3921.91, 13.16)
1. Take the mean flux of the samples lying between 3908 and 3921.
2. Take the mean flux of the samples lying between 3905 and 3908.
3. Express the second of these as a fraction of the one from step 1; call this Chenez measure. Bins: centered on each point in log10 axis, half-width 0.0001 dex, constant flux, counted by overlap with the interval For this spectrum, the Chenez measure 0.92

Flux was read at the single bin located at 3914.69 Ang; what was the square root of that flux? 3.75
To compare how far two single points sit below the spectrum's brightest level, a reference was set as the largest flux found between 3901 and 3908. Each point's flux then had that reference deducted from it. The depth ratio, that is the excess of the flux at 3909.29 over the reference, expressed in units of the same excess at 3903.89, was 1.9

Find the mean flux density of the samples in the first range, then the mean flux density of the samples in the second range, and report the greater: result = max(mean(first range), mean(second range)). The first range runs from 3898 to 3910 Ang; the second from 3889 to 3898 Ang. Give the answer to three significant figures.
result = 12.3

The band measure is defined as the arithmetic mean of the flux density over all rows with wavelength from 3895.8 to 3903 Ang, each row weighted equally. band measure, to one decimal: 11.7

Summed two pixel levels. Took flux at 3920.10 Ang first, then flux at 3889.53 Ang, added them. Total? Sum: 24.6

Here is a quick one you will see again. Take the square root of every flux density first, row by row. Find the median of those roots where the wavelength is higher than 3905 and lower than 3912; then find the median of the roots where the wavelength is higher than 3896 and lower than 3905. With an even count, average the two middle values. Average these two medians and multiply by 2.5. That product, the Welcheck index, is 8.77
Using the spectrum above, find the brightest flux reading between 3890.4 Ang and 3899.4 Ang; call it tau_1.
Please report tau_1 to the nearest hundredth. 11.39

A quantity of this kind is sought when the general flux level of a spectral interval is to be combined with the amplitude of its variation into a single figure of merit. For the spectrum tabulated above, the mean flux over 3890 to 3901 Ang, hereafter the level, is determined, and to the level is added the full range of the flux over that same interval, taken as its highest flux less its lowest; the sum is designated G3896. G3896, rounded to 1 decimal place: 13.2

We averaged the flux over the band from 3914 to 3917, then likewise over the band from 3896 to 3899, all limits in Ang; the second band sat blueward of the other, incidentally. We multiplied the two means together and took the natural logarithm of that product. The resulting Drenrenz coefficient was 5.03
